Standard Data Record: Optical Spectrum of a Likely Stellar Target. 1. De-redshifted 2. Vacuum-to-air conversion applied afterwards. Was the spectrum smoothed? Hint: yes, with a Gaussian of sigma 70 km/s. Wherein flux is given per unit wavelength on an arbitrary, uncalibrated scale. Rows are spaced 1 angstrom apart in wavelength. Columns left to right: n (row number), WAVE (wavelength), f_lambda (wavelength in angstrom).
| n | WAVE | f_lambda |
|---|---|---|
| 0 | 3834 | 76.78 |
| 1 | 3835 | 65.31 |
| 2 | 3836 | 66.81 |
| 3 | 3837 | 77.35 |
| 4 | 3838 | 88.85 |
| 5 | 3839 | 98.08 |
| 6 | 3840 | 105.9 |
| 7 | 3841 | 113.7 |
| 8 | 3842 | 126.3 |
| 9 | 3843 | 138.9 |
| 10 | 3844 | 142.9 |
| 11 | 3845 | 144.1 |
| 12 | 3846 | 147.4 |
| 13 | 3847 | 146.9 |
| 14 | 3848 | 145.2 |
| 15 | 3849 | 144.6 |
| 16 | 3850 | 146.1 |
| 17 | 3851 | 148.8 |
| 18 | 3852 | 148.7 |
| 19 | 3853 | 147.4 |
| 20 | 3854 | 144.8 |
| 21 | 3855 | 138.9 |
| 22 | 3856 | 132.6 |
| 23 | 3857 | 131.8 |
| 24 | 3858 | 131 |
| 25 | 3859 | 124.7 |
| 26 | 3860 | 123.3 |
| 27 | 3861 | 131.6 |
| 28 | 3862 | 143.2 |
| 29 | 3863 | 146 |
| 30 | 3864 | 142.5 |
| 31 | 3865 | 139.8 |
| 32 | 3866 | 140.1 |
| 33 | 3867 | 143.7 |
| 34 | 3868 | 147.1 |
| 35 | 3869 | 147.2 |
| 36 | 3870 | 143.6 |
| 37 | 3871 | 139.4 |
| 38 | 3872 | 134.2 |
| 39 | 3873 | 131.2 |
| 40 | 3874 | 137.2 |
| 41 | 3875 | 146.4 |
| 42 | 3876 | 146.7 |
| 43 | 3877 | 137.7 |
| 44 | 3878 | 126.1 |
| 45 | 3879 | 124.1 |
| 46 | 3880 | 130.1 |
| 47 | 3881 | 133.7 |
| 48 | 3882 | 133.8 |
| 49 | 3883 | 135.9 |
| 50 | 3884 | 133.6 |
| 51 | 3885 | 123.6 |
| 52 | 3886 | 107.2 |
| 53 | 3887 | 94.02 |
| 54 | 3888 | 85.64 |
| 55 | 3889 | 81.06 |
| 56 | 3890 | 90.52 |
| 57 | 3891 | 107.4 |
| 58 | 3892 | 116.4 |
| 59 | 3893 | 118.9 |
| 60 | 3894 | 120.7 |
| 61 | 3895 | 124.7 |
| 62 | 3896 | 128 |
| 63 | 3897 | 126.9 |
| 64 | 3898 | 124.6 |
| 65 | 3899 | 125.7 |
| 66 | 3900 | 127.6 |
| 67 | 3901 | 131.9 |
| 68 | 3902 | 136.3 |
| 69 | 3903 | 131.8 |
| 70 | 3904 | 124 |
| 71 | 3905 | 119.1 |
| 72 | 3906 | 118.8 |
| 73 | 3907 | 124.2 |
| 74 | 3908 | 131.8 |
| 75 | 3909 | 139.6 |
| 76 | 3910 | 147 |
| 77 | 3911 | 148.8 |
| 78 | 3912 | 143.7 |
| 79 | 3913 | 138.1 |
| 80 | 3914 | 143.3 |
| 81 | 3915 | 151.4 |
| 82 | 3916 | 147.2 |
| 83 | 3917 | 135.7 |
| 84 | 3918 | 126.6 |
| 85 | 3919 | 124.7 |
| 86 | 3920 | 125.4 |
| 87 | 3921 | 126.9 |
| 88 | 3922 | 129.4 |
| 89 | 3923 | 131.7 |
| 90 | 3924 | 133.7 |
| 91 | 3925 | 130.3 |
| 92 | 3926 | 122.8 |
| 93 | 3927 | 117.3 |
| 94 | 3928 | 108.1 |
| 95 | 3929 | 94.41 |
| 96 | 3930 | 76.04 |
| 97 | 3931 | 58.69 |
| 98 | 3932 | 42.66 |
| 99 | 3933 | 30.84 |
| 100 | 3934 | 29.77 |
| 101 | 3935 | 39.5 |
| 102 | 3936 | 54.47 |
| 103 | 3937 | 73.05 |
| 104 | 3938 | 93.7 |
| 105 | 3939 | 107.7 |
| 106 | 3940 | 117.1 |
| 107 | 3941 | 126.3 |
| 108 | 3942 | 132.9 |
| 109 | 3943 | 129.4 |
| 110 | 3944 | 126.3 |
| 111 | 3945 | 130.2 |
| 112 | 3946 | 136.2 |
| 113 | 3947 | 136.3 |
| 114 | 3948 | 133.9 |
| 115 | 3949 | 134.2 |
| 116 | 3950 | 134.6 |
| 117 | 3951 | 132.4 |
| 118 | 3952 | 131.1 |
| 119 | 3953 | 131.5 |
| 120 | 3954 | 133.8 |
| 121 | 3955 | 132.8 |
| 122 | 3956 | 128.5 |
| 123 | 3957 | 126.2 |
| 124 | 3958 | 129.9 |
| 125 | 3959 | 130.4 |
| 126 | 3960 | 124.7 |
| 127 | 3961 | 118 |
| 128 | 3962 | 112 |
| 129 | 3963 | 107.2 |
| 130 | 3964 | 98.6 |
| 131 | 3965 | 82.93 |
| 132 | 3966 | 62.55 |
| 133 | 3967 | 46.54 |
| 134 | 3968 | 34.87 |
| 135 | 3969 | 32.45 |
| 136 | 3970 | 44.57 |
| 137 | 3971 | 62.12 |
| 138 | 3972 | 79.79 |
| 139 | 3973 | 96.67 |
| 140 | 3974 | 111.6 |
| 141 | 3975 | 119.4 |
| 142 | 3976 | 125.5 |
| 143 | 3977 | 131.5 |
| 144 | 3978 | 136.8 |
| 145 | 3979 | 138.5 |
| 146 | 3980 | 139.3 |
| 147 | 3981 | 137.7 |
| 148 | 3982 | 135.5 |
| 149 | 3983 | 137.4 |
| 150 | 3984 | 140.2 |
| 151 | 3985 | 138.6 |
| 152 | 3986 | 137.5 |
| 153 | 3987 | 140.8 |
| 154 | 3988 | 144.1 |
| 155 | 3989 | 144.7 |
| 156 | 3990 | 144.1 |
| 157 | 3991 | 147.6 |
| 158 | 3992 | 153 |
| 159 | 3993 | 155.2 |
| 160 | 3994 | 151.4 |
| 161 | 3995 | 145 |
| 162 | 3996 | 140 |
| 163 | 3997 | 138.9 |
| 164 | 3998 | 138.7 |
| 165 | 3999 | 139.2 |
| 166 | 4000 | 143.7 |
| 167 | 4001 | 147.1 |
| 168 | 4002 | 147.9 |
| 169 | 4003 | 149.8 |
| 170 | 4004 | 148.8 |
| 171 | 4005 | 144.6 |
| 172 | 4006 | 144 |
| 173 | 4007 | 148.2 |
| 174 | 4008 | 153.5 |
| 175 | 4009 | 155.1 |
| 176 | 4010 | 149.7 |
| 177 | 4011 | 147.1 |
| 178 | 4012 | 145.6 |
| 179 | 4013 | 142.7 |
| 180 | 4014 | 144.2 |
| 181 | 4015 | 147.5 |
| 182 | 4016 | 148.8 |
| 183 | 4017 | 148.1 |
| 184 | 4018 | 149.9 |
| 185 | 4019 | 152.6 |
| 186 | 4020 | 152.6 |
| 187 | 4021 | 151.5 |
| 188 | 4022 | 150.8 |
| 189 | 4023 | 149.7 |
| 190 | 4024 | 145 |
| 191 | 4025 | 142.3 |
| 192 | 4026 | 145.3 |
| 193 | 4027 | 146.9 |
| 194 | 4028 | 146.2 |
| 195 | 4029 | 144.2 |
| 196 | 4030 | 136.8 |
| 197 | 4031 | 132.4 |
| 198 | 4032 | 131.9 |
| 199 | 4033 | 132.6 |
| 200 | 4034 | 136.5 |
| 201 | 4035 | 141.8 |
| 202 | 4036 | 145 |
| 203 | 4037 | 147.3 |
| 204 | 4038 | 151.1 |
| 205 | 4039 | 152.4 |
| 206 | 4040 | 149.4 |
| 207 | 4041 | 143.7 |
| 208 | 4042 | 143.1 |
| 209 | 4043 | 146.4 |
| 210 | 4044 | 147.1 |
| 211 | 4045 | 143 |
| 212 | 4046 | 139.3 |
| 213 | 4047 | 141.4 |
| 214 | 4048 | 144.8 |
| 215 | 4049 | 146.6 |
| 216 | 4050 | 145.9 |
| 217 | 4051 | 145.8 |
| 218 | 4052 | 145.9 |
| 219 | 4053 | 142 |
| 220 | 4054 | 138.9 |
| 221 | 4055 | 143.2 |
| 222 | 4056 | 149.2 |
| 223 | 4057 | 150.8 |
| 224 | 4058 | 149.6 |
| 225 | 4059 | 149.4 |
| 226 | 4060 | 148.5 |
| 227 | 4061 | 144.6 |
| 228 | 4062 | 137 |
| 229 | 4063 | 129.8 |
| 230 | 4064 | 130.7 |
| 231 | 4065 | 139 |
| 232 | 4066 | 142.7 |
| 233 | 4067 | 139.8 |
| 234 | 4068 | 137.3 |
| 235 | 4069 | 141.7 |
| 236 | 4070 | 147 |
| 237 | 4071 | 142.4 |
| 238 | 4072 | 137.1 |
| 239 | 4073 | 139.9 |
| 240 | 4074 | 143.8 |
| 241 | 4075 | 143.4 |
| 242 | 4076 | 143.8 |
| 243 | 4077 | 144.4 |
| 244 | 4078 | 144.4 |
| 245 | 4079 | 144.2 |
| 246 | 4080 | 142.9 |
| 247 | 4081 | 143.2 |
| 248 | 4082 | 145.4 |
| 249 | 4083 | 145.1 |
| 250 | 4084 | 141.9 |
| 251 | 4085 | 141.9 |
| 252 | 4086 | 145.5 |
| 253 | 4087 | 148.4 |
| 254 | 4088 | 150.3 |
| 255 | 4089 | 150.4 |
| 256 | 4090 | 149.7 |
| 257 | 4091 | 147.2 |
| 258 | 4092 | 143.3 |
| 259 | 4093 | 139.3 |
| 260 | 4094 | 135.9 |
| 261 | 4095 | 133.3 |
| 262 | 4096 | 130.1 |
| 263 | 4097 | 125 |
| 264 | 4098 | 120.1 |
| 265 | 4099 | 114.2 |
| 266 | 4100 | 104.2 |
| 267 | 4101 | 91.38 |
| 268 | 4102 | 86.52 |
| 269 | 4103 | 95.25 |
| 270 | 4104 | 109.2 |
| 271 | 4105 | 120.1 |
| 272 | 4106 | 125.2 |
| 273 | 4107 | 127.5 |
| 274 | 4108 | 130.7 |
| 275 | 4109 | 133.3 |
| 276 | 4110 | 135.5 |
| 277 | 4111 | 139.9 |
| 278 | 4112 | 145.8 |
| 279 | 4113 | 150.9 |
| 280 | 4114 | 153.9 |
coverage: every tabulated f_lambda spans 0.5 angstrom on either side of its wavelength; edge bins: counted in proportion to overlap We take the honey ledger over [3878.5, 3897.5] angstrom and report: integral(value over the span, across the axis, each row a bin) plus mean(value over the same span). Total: 2333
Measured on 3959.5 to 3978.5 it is 1819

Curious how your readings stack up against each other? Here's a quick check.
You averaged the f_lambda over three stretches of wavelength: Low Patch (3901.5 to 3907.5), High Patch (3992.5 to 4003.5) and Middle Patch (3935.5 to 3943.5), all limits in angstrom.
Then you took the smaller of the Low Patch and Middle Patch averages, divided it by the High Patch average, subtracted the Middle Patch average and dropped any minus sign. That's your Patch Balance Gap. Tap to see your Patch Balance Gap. 104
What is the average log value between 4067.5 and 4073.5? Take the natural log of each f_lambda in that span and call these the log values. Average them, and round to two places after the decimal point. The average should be 4.95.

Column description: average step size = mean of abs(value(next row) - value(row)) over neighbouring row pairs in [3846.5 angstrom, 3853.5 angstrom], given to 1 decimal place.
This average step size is 1.3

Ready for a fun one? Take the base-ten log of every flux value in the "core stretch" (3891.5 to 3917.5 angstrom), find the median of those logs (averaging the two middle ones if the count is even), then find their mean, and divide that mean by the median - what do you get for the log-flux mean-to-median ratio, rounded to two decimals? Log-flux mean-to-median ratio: 1.00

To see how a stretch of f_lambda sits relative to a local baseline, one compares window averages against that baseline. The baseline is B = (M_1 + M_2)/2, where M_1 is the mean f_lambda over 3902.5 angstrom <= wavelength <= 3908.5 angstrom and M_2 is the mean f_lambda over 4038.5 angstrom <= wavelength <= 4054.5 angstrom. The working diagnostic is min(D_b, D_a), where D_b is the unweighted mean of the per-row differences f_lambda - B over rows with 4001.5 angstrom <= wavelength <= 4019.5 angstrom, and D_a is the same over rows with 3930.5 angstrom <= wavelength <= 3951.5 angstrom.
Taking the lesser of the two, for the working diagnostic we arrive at -35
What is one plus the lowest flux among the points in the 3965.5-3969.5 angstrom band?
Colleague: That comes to 33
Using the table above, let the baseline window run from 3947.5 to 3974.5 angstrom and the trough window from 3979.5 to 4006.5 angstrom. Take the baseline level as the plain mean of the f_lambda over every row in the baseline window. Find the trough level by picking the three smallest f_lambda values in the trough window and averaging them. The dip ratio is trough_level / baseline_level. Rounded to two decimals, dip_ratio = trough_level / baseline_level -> 1.32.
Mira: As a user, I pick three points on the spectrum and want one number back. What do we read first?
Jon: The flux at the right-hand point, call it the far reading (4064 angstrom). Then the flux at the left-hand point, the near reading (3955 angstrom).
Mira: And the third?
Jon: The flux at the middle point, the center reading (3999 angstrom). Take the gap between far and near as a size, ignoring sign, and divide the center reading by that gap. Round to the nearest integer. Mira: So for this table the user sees 66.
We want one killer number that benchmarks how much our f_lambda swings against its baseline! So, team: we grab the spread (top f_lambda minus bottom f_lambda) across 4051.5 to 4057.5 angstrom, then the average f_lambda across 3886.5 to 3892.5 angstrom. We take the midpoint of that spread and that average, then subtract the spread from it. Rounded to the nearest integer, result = 42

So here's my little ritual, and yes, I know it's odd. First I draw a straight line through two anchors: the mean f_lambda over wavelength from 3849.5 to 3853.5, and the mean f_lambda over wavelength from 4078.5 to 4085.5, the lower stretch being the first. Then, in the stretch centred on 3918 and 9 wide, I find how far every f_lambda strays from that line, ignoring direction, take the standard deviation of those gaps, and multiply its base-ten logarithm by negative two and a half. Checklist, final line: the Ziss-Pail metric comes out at -2.3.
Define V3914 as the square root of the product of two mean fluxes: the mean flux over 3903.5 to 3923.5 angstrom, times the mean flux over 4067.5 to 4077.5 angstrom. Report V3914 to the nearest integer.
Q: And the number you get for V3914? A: 138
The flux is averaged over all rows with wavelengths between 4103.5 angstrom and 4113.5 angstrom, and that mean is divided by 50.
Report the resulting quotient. 2.64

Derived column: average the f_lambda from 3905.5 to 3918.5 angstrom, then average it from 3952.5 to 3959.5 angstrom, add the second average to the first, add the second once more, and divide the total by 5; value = 80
